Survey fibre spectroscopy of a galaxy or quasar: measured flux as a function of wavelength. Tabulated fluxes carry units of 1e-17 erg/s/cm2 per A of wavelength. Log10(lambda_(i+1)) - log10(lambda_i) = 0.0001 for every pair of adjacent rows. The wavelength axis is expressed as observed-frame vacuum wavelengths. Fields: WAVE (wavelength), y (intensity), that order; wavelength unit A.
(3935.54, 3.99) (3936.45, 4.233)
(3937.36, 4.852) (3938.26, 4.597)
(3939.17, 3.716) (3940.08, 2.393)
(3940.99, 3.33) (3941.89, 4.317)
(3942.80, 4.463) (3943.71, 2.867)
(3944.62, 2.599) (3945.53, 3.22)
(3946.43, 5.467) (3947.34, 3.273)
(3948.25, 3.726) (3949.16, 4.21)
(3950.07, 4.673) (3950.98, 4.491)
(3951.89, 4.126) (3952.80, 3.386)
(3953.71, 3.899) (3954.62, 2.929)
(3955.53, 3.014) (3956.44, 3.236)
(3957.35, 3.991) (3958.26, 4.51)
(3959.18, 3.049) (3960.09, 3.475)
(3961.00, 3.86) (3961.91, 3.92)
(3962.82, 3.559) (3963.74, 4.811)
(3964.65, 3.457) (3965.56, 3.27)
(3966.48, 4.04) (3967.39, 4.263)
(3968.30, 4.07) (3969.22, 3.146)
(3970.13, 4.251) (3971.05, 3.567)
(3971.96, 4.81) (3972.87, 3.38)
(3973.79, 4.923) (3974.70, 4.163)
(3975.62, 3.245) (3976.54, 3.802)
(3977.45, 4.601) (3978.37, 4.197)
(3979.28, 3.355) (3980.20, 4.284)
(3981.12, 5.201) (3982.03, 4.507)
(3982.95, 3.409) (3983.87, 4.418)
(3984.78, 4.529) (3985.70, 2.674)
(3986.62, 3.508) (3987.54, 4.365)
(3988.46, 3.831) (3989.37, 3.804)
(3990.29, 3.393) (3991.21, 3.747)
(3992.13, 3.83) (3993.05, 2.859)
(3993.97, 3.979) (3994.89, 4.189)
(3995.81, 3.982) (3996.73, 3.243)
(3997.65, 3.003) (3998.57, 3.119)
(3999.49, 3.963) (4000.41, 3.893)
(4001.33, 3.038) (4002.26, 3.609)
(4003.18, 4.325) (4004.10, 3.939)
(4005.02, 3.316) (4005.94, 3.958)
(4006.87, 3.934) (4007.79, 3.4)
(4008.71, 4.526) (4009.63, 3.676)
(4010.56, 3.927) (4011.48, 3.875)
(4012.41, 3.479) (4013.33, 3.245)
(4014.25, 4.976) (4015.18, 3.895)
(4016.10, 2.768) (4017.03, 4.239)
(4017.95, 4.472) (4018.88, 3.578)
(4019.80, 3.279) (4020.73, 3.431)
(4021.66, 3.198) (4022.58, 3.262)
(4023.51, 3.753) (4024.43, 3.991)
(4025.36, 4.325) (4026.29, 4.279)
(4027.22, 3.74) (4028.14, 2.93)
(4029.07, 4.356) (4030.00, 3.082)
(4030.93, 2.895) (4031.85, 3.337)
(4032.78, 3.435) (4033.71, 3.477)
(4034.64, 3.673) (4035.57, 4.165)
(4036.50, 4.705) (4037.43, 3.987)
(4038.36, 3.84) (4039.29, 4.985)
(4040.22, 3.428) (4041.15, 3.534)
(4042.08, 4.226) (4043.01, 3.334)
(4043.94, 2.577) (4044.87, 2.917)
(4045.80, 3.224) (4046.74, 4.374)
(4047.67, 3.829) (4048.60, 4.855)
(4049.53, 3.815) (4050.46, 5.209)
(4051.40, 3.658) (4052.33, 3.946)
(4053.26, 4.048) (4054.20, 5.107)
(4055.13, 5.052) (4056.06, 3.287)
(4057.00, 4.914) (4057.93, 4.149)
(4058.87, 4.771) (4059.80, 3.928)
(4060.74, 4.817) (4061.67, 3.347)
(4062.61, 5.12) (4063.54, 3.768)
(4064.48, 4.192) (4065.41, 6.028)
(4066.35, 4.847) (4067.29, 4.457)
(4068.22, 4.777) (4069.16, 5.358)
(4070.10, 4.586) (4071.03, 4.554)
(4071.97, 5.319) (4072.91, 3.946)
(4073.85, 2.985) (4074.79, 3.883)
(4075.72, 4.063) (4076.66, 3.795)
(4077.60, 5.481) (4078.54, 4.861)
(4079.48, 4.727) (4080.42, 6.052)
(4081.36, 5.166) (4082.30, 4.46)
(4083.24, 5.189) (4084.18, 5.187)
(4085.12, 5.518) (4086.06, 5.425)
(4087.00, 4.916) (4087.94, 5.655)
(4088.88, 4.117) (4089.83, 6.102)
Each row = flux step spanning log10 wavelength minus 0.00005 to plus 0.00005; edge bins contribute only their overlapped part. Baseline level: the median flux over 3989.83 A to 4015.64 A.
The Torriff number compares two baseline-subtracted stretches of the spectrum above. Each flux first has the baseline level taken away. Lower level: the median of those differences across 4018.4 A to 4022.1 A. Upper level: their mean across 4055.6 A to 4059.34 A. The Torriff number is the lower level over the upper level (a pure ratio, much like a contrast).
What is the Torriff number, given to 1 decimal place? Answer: -1.2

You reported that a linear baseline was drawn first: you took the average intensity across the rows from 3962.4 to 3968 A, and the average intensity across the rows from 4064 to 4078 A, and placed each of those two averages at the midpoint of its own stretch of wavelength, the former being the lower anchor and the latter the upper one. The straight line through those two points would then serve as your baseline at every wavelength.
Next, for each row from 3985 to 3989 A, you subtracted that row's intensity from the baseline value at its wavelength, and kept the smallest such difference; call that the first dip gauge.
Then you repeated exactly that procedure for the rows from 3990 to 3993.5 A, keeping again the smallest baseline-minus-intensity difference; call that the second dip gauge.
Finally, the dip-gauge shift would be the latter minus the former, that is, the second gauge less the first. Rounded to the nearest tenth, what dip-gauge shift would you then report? 0.6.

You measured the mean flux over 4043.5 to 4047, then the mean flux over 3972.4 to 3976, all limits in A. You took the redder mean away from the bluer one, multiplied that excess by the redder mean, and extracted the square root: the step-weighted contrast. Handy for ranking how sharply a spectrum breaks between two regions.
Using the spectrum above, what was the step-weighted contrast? 1.5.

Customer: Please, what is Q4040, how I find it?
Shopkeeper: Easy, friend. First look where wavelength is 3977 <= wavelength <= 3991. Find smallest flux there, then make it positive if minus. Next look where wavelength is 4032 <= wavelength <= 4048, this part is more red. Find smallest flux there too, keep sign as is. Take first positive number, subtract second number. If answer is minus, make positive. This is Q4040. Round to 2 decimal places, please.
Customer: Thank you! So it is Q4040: 0.10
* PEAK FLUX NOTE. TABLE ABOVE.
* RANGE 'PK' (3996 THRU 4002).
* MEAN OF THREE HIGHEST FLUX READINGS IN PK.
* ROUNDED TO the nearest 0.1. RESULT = 3.7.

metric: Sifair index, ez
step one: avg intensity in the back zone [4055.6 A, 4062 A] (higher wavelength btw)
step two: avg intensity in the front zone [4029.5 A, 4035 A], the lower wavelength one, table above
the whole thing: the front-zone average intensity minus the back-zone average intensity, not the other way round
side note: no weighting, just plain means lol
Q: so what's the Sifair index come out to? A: -0.9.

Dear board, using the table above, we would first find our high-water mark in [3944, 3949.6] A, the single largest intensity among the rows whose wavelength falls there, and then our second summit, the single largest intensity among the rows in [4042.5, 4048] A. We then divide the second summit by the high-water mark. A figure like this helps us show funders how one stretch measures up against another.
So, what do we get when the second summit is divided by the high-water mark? 0.80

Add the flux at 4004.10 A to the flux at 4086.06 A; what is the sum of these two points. 9.4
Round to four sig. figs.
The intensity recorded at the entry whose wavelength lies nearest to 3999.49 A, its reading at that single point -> 3.963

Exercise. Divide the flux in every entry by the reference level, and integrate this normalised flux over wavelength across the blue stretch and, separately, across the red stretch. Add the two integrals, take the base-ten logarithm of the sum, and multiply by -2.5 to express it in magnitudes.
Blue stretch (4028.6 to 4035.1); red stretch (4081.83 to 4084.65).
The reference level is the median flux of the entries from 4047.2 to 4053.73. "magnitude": -2.41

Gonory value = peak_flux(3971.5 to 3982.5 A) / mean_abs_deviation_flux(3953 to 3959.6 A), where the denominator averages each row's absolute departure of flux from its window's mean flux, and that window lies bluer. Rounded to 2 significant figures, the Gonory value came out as 9.9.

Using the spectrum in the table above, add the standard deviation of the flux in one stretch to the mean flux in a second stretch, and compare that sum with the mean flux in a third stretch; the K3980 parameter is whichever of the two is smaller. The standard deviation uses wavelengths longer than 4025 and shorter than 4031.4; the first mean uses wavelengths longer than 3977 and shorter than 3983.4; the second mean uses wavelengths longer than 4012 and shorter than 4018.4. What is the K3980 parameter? 3.87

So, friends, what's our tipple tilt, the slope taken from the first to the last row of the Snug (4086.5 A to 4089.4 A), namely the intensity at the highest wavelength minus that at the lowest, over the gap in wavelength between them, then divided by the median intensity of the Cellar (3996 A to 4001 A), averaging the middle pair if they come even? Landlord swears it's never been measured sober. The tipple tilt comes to -0.13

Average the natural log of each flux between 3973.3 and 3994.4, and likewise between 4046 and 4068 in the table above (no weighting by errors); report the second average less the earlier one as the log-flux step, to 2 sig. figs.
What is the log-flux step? 0.11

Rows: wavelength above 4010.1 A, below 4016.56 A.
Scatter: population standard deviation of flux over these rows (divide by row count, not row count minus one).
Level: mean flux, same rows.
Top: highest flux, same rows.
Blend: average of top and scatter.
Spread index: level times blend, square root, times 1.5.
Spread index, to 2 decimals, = 4.86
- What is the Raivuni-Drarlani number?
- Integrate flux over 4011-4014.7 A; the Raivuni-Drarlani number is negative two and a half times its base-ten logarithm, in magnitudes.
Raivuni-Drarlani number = -2.90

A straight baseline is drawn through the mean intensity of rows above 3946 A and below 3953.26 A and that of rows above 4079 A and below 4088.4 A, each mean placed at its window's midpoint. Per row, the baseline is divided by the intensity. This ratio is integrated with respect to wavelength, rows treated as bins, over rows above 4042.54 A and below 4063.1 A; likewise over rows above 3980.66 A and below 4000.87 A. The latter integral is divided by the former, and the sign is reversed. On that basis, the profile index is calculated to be -0.95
